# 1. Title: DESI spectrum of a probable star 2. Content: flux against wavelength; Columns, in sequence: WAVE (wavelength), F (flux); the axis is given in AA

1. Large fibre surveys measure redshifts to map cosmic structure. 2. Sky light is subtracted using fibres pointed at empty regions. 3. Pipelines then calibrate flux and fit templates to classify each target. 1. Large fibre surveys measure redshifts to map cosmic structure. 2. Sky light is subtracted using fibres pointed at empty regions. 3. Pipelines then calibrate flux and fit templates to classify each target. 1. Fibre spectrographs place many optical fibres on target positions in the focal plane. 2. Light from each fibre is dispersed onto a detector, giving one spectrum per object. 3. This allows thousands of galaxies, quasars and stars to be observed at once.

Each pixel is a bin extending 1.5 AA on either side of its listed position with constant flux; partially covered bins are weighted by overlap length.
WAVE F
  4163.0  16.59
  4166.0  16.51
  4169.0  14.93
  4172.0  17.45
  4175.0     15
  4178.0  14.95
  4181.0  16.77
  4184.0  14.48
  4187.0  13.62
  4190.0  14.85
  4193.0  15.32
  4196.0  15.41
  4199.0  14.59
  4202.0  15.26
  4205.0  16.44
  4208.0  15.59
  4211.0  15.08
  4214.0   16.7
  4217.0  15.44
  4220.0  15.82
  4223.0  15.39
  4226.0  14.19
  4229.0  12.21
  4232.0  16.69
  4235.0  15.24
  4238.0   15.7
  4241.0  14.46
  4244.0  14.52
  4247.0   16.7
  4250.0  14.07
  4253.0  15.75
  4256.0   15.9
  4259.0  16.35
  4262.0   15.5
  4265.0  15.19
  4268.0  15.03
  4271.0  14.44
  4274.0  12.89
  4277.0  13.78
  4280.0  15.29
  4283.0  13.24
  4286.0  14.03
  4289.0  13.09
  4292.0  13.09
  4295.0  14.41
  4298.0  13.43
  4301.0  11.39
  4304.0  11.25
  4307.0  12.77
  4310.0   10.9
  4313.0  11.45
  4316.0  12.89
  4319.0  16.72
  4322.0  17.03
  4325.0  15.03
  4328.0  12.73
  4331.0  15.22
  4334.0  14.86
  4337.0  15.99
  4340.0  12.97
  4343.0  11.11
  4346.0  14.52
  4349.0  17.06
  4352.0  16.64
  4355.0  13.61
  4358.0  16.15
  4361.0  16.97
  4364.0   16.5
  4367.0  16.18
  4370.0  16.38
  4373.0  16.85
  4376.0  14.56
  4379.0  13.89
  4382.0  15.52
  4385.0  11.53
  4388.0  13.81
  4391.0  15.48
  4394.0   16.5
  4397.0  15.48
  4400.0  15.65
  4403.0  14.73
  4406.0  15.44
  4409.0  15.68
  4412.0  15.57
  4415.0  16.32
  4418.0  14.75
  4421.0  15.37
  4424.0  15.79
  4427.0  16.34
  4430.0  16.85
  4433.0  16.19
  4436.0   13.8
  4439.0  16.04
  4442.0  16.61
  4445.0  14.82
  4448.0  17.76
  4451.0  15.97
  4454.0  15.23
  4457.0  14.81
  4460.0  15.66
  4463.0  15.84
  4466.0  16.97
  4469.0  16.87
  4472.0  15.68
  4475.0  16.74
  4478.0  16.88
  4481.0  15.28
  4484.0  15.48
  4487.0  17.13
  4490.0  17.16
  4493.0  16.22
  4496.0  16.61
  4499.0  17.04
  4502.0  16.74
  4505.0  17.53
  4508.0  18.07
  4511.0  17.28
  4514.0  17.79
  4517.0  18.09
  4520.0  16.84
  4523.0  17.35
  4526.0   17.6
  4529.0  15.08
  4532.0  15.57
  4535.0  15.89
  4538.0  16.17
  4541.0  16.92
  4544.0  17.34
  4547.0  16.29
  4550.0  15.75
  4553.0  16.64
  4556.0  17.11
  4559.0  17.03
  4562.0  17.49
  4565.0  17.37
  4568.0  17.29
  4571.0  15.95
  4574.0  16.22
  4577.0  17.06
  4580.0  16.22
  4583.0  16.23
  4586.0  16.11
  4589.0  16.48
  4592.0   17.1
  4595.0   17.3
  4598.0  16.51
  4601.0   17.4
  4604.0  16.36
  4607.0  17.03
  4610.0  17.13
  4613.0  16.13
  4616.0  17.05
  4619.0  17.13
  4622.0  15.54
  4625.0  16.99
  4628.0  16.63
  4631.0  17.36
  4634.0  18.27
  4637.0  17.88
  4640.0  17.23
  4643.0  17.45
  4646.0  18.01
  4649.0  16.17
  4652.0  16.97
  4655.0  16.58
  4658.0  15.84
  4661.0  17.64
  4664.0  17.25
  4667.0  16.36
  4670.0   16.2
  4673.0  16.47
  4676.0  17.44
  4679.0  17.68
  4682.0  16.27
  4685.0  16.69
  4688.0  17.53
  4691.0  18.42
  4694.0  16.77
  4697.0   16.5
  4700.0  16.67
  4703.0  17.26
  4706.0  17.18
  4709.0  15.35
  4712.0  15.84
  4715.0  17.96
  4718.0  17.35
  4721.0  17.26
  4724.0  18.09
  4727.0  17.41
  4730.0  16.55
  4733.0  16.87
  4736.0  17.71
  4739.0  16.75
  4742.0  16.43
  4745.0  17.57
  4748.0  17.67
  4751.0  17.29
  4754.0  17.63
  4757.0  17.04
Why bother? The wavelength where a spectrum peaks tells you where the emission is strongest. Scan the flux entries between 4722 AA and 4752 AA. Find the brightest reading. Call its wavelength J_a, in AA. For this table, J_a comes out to 4724.0 AA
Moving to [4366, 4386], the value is 4373.0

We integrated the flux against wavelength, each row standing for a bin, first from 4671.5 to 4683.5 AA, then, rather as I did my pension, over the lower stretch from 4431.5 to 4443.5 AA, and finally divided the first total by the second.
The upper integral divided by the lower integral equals 1.08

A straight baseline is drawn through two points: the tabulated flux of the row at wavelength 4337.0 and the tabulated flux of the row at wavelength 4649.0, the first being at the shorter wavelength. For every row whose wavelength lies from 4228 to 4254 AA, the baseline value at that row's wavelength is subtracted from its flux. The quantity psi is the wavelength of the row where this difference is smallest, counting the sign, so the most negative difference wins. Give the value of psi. 4229.0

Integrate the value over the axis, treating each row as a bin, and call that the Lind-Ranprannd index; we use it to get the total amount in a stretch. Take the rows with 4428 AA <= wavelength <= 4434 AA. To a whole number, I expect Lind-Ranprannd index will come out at 99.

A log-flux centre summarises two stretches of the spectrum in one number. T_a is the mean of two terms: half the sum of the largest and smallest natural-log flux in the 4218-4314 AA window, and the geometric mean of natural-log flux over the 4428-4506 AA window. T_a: 2.69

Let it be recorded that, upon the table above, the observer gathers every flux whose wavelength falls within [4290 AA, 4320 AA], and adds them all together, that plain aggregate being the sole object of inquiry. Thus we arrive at 128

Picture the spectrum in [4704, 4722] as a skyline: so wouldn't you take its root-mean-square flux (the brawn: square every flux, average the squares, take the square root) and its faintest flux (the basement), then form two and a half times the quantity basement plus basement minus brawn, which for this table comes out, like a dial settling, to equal 34.6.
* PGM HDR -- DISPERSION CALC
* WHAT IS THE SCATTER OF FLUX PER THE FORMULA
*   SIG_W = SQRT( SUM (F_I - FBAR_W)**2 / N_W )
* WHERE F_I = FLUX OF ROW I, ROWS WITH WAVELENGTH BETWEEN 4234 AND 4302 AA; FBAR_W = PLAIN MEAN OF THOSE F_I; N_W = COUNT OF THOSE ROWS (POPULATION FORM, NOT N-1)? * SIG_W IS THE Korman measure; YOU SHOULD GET 1.25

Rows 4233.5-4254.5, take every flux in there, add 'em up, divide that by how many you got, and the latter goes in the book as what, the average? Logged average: 15.2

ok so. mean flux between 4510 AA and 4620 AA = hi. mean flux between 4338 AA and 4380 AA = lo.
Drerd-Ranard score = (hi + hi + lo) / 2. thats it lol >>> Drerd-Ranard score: 24.39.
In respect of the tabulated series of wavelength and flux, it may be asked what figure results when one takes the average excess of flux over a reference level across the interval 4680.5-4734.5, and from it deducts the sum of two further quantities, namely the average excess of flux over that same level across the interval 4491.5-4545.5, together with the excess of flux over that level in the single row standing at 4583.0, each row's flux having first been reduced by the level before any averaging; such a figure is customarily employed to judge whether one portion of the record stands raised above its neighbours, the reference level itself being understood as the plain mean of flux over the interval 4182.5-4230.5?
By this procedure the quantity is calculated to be -1.1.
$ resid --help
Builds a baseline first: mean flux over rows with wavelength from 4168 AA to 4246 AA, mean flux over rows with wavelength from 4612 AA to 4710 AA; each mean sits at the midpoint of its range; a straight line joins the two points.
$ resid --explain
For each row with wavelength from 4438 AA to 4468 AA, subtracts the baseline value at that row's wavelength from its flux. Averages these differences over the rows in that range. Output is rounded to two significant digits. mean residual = -0.18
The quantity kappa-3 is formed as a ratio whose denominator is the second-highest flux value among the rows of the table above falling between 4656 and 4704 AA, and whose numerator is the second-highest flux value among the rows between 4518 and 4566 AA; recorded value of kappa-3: 0.99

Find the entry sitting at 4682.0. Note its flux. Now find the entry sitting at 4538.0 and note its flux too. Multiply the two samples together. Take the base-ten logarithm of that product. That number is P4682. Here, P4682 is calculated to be 2.42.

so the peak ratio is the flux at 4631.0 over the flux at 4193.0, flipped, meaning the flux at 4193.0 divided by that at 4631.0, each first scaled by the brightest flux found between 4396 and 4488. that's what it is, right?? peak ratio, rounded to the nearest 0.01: 0.88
